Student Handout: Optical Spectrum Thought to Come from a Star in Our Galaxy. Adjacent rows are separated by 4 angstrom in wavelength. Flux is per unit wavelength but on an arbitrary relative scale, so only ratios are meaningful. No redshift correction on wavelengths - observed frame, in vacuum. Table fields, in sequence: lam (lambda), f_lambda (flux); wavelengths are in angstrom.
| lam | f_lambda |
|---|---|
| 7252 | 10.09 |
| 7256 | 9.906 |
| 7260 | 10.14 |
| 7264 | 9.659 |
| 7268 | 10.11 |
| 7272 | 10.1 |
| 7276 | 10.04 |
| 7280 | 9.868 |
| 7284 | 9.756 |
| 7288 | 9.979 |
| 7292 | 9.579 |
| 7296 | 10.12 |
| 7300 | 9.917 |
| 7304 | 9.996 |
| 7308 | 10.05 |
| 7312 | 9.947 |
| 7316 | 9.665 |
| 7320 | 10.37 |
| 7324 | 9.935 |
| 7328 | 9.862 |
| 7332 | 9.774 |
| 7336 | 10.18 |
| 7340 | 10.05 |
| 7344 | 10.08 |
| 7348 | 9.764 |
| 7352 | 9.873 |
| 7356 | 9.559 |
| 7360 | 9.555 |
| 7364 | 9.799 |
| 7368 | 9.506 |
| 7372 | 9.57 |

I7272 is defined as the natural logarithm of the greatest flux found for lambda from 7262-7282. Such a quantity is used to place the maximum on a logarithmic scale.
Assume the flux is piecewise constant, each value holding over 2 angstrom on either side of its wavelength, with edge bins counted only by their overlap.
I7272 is 2.31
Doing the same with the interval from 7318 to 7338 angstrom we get 2.34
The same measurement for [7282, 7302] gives 2.31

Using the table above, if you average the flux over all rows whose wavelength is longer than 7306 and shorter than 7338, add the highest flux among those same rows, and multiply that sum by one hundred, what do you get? 2034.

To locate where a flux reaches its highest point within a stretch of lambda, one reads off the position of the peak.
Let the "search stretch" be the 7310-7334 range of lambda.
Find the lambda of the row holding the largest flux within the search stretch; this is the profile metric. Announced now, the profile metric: 7320 angstrom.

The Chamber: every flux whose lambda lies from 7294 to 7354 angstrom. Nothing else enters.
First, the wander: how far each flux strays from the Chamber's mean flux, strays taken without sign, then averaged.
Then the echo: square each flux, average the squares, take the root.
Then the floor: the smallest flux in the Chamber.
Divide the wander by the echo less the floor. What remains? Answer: 0.45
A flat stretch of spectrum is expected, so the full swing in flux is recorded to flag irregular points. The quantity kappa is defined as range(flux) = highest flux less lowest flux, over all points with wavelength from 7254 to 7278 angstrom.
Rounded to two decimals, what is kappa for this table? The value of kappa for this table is 0.48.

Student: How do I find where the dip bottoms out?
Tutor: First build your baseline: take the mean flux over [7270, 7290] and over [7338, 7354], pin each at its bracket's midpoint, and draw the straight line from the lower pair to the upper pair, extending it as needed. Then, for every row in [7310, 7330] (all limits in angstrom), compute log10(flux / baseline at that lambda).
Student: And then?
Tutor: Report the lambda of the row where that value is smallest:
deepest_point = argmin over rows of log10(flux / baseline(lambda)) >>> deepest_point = 7316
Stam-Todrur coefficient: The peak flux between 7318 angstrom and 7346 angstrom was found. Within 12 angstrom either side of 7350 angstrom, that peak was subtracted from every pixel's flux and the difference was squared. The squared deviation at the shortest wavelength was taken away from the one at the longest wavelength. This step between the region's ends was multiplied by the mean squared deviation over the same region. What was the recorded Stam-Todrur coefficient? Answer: 0.20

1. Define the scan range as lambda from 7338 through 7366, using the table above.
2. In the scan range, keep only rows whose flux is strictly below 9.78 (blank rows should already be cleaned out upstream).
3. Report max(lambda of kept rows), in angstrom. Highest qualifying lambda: 7360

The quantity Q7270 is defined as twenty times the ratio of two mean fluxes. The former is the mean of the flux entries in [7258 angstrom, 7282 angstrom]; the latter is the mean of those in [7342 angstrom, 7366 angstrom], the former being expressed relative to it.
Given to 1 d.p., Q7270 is 20.4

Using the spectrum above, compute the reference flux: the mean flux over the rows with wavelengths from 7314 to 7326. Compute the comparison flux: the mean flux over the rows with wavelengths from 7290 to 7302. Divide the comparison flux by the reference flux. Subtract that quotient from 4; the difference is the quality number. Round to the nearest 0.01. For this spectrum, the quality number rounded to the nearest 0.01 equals 3.01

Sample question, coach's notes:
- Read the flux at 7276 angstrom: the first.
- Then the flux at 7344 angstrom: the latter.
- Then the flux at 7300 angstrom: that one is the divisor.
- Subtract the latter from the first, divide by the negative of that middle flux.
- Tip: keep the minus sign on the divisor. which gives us 0.00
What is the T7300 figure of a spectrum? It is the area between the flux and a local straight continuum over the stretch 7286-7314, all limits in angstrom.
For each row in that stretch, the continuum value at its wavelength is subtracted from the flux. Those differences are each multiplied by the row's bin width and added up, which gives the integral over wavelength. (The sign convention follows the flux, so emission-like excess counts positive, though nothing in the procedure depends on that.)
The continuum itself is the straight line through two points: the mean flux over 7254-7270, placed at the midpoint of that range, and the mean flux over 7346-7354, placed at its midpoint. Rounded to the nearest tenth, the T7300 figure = 1.3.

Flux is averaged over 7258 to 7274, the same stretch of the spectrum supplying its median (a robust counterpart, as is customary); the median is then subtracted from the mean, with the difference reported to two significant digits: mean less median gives -0.10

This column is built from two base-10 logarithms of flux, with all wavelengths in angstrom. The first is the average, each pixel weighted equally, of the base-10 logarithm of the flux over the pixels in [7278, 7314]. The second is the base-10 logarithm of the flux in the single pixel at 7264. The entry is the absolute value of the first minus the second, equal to 0.011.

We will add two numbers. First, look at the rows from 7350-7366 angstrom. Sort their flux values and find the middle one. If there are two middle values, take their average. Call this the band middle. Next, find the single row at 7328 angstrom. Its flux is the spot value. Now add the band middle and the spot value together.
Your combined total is 19.5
